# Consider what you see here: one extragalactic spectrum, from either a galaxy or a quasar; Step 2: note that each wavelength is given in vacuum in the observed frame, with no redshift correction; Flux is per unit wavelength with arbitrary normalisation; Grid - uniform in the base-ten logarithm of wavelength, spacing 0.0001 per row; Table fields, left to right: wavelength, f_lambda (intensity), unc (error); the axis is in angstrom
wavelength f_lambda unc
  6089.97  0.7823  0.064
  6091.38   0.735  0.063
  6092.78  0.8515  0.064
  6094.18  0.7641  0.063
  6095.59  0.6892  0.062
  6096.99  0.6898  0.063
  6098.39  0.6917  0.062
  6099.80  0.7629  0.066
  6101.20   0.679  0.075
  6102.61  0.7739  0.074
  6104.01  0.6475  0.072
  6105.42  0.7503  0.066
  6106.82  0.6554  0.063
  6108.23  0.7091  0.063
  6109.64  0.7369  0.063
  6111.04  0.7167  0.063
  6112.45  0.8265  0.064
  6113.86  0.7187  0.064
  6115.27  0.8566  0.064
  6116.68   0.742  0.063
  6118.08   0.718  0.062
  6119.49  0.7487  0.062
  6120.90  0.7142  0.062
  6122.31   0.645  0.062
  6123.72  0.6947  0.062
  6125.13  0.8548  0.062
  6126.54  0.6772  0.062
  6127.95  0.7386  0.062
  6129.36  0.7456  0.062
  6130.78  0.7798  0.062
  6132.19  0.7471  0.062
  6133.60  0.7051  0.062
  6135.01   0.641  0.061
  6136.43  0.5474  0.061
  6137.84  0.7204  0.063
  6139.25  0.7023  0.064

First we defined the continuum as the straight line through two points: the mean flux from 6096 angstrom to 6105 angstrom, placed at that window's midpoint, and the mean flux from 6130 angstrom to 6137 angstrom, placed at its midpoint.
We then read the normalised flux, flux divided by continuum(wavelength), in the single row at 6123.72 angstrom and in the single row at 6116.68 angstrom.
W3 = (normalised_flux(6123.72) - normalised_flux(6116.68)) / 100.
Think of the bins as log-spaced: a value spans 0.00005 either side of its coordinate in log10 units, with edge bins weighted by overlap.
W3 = -0.0006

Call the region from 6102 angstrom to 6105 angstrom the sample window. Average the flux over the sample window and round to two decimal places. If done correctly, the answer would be 0.71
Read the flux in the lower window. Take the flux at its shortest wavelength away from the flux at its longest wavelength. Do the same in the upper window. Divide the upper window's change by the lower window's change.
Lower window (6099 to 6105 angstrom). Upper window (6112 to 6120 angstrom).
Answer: 0.7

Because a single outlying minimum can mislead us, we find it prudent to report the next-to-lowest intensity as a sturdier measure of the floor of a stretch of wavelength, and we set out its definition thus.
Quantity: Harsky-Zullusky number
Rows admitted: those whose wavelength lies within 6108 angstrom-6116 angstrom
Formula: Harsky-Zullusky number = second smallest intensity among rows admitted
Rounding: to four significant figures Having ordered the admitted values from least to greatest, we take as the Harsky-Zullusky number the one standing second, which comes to 0.7167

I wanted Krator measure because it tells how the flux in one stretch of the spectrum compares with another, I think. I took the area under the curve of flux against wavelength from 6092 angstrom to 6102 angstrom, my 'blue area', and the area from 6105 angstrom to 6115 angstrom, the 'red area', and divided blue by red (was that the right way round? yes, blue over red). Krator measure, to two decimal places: 1.00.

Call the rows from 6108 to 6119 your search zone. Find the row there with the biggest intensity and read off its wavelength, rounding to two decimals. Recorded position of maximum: 6115.27 angstrom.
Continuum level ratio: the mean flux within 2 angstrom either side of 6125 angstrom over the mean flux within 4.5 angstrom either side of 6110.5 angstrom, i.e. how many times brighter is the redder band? 1.02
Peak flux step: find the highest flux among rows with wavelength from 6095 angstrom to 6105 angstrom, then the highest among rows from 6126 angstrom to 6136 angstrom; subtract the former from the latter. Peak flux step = 0.01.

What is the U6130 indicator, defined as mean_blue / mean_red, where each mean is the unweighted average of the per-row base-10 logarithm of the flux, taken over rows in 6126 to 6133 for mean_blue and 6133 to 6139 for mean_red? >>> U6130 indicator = 0.71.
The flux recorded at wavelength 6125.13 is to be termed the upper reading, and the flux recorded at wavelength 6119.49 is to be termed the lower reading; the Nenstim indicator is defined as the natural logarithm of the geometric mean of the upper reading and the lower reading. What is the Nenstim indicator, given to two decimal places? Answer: -0.22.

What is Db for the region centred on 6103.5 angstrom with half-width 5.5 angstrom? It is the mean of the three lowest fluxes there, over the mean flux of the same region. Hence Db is 0.932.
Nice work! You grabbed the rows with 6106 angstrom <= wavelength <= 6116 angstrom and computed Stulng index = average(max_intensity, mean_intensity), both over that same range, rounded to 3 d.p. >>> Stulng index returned 0.801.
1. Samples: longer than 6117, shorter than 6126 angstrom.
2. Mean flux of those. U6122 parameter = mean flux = 0.729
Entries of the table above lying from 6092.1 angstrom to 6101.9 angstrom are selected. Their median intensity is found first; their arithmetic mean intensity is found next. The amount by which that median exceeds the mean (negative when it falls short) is -0.041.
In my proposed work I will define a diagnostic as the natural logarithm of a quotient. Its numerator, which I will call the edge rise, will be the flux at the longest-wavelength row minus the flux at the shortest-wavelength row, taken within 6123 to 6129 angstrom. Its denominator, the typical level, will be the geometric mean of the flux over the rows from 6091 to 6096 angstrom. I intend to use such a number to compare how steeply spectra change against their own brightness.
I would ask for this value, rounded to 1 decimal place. -2.8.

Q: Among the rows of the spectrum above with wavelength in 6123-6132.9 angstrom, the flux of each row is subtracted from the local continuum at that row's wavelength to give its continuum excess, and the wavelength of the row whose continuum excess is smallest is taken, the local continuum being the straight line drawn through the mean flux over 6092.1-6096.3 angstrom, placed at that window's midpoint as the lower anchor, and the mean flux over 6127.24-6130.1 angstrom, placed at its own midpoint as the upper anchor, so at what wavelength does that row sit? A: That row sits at 6125.13 angstrom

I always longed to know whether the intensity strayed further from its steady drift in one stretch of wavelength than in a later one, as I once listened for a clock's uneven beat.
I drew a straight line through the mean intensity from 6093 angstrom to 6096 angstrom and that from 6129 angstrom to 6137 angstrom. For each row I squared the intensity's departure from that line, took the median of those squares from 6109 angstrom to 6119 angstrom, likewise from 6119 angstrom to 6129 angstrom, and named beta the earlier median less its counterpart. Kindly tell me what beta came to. -0.001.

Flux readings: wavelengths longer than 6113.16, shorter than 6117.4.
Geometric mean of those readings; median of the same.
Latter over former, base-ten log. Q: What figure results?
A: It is -0.016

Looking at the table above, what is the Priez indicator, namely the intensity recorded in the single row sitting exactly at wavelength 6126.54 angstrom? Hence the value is 0.6772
